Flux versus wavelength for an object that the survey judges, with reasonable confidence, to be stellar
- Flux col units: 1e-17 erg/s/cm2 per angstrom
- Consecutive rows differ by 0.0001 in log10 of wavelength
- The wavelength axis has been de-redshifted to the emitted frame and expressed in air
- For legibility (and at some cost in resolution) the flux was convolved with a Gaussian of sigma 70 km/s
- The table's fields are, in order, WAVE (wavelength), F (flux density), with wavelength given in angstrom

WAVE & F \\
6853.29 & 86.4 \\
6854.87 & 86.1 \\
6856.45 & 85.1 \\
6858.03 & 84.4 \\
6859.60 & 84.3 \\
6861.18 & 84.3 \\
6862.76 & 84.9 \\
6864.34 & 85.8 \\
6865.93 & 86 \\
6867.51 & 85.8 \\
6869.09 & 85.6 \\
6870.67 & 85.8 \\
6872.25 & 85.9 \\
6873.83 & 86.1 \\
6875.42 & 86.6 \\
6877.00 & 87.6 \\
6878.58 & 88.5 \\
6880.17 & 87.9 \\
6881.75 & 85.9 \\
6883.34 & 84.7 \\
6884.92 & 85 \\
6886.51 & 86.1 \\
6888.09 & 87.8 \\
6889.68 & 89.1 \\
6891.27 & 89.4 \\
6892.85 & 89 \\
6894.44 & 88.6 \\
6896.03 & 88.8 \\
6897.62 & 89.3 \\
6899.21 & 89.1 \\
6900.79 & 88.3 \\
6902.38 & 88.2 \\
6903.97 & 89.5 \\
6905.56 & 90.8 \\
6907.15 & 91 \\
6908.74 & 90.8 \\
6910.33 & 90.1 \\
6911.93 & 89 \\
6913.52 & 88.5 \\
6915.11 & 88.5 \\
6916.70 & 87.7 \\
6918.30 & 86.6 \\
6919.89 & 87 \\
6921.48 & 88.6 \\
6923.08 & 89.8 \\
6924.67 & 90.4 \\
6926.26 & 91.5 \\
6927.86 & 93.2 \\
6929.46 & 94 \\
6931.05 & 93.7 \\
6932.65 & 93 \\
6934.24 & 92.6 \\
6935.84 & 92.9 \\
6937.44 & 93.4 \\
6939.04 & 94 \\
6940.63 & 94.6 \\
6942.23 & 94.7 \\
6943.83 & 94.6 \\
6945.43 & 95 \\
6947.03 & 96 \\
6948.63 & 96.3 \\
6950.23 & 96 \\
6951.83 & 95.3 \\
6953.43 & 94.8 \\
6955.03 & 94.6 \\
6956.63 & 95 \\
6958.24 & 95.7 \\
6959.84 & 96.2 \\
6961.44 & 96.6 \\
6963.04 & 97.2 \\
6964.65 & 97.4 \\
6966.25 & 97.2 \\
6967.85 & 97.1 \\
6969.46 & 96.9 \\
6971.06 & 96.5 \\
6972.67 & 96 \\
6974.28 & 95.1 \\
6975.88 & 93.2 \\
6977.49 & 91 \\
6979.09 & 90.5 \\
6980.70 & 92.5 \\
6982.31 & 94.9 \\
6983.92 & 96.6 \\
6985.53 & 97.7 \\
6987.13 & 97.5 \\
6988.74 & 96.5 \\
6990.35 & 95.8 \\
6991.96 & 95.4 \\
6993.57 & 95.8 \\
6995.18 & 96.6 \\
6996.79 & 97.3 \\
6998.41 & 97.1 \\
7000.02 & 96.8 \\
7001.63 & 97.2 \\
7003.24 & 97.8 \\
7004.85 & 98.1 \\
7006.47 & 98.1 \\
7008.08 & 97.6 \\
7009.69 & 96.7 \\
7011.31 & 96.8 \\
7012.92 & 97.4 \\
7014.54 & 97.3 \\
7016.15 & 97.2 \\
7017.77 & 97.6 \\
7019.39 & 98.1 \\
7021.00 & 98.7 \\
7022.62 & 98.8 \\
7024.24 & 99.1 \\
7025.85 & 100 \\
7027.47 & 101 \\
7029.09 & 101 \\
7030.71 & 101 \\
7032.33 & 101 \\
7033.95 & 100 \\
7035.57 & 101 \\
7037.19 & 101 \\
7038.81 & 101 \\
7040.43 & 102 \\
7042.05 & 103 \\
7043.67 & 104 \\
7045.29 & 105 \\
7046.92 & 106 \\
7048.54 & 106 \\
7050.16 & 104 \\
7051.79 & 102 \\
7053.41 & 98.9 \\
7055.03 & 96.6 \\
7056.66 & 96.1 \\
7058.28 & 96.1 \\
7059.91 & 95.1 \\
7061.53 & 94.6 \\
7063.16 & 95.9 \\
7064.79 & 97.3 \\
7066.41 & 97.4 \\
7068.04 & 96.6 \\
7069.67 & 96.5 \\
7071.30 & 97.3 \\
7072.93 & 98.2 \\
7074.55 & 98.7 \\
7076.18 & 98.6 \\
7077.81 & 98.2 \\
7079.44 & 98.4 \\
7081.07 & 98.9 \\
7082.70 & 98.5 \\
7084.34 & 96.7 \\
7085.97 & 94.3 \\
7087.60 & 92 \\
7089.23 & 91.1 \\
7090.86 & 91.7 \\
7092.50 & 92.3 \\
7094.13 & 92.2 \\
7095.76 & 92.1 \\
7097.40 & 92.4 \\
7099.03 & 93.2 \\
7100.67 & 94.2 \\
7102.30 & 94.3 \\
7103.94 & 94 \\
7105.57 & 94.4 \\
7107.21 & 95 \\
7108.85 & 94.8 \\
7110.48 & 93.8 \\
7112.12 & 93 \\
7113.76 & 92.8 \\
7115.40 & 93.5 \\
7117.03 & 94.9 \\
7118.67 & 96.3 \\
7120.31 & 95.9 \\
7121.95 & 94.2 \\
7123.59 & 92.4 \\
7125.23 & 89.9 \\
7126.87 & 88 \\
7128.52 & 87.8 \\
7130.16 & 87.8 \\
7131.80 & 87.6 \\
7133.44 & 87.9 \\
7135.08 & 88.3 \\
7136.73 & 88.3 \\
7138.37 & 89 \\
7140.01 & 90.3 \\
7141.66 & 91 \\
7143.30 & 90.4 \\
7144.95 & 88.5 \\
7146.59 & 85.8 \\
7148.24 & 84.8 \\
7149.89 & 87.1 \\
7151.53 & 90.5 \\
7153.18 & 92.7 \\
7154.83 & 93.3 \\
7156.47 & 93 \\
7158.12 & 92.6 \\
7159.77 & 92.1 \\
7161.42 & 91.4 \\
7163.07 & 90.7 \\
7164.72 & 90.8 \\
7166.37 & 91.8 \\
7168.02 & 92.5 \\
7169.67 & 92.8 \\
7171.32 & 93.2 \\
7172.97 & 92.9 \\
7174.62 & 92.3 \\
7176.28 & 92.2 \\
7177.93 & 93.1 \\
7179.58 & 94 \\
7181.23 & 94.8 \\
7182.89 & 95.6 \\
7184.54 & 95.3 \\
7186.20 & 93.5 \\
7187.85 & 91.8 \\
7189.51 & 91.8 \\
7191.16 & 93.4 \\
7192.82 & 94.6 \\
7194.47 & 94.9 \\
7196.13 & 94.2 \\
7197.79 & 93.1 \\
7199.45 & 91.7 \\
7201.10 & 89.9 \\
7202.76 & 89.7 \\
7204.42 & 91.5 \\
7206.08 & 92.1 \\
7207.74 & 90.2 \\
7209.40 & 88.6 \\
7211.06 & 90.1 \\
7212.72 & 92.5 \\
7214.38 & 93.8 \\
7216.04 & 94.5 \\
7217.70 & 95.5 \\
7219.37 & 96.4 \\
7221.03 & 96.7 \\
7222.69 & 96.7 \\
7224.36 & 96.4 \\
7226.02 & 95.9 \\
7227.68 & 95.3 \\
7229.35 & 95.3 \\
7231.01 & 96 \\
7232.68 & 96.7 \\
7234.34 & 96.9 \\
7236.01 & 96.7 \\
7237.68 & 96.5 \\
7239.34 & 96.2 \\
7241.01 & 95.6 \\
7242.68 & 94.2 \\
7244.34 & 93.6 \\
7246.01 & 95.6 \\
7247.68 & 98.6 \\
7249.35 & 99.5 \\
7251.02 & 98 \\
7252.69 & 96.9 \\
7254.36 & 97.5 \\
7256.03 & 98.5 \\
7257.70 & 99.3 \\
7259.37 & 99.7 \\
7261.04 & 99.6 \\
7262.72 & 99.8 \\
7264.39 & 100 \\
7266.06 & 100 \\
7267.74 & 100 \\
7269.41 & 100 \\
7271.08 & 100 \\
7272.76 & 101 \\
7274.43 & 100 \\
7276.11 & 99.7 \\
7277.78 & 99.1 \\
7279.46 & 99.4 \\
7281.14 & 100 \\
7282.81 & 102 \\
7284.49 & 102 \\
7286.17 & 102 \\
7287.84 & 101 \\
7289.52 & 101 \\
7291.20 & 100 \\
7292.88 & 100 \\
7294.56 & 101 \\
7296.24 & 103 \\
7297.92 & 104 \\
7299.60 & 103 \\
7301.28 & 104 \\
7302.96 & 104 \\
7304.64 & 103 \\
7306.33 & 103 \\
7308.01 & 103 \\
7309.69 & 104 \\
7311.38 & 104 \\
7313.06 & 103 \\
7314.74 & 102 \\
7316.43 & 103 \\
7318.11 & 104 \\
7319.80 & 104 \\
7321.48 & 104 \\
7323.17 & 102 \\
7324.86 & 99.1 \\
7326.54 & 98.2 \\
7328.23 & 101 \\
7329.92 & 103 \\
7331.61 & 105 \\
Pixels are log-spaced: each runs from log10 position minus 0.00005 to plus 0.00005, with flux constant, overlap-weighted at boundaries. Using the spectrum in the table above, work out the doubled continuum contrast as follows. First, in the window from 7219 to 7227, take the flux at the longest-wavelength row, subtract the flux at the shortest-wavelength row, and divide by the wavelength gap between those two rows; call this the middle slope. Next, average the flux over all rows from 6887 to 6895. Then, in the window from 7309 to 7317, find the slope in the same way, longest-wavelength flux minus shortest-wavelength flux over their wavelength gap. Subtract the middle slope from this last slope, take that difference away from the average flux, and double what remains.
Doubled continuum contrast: 178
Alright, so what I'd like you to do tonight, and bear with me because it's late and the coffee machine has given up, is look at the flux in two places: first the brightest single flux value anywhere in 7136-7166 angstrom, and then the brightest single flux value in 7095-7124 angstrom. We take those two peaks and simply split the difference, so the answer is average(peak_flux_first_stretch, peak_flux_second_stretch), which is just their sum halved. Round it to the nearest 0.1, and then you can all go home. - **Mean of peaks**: 94.8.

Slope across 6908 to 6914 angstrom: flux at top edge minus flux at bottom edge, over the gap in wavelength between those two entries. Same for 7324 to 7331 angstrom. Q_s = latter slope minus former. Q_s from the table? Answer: 1.3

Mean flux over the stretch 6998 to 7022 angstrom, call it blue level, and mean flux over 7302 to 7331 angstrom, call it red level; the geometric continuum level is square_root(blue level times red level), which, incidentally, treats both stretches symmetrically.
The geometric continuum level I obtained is 100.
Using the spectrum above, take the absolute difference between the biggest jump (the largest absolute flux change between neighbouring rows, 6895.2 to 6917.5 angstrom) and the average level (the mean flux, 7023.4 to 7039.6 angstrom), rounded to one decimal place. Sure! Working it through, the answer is 99.3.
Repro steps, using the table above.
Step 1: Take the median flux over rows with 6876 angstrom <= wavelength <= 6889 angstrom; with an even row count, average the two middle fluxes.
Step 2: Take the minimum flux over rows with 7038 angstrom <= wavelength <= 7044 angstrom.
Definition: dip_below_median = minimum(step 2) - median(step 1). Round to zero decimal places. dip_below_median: 14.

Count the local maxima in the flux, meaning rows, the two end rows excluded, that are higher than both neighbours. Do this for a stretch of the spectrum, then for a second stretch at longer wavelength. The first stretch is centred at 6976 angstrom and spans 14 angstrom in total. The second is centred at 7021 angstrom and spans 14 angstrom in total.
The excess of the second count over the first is 0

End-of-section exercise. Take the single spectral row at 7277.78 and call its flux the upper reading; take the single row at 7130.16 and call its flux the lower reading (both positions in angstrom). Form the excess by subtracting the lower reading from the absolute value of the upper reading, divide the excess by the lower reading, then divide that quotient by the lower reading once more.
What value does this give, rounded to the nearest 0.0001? 0.0015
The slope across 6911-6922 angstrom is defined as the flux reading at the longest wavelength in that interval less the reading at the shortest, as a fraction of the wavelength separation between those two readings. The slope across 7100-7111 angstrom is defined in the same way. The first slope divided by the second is 1.0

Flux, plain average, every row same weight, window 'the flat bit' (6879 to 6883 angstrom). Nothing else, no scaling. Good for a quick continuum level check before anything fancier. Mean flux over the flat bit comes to 87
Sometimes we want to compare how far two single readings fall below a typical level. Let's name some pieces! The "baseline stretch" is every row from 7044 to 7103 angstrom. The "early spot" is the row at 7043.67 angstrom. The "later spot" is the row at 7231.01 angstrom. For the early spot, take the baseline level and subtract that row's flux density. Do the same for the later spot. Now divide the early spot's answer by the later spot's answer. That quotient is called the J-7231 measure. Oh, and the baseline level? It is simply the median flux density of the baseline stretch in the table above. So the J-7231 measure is -12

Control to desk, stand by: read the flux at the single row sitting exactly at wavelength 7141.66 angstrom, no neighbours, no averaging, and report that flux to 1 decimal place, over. 91.0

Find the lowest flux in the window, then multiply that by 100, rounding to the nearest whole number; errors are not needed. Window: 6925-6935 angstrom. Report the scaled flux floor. 9150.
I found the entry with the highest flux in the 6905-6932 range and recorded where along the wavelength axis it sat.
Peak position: 6929.46 angstrom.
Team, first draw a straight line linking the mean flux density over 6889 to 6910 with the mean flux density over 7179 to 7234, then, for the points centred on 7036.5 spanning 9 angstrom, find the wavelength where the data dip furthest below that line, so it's 7033.95 angstrom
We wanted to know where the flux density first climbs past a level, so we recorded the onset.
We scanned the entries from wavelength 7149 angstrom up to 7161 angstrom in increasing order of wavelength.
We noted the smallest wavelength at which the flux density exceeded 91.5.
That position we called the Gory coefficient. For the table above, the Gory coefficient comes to 7153.18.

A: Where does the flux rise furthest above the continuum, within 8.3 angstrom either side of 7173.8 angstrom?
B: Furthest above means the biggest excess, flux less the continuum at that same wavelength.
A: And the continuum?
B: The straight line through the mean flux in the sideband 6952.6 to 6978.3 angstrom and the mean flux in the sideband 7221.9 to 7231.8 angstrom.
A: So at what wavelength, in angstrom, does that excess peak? 7181.23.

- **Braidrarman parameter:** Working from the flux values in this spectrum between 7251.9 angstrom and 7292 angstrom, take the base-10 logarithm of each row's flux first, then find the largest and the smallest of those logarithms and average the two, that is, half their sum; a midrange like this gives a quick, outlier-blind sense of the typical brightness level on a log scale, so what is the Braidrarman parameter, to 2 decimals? 2.00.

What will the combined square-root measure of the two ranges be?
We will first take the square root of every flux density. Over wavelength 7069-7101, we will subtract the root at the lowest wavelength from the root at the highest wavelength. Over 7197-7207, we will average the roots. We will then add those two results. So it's 9.44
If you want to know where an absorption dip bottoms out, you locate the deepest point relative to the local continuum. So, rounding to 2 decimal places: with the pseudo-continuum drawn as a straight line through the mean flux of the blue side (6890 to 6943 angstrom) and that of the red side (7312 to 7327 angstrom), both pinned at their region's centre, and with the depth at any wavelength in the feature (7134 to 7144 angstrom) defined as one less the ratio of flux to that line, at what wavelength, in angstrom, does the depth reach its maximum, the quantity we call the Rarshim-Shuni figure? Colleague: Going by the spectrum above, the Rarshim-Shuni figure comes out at 7136.73 angstrom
